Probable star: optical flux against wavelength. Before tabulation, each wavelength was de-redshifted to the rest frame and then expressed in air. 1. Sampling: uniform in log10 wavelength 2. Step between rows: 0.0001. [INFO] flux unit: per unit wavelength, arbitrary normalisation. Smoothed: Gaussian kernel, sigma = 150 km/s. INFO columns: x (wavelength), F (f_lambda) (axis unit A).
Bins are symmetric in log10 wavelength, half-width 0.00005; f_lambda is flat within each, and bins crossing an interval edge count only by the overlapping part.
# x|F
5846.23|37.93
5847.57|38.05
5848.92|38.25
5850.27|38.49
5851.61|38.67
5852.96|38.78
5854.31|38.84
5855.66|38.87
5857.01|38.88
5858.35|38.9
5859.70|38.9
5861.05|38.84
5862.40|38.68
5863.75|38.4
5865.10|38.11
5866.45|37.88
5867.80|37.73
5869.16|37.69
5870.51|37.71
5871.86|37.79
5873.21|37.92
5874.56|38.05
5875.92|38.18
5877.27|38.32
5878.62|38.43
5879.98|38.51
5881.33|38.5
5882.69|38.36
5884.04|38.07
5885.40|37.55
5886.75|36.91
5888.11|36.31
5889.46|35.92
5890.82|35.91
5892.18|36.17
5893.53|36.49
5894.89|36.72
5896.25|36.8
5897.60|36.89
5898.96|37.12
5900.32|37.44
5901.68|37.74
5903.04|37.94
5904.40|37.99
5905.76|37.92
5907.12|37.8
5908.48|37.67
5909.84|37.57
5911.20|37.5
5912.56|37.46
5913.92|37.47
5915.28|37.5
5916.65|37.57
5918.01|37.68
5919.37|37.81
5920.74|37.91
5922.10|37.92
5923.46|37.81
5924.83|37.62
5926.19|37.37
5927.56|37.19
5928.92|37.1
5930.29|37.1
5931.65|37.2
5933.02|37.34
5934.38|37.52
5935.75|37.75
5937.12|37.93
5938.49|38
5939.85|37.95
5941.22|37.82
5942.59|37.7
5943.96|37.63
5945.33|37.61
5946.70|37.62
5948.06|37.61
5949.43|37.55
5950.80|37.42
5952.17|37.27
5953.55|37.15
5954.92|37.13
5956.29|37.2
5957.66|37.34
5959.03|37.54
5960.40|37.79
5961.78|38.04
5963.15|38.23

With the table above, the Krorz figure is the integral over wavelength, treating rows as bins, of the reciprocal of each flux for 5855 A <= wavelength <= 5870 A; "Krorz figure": 0.39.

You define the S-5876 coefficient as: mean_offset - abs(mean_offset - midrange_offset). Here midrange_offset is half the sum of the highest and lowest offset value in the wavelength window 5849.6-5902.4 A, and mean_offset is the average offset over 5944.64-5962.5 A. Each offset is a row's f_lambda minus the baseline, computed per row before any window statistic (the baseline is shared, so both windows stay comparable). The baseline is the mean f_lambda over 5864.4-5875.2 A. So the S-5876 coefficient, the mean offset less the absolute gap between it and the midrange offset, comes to -0.46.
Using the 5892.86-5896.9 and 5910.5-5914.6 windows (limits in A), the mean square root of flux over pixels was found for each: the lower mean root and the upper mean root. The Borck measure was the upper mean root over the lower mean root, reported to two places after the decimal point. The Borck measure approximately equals 1.01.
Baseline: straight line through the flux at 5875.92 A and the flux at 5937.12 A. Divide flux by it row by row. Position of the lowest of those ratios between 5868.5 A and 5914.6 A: 5890.82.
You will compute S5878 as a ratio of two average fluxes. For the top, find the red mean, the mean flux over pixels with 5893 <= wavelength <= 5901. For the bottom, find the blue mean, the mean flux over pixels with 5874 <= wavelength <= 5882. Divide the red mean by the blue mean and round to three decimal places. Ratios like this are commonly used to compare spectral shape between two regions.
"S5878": 0.963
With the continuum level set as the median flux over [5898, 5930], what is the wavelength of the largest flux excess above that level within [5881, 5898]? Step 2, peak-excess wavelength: 5881.33 A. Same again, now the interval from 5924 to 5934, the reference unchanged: 5924.83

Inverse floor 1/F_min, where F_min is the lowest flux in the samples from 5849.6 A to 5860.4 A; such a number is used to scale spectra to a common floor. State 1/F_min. 0.0260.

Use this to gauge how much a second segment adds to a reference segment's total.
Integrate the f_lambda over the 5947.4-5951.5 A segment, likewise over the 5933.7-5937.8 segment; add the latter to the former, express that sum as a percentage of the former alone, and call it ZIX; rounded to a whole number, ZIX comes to 200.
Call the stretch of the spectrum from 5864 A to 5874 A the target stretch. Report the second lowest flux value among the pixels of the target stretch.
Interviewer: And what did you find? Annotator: 37.71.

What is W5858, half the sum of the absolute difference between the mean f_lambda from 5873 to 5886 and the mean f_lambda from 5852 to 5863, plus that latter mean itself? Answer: 19.7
